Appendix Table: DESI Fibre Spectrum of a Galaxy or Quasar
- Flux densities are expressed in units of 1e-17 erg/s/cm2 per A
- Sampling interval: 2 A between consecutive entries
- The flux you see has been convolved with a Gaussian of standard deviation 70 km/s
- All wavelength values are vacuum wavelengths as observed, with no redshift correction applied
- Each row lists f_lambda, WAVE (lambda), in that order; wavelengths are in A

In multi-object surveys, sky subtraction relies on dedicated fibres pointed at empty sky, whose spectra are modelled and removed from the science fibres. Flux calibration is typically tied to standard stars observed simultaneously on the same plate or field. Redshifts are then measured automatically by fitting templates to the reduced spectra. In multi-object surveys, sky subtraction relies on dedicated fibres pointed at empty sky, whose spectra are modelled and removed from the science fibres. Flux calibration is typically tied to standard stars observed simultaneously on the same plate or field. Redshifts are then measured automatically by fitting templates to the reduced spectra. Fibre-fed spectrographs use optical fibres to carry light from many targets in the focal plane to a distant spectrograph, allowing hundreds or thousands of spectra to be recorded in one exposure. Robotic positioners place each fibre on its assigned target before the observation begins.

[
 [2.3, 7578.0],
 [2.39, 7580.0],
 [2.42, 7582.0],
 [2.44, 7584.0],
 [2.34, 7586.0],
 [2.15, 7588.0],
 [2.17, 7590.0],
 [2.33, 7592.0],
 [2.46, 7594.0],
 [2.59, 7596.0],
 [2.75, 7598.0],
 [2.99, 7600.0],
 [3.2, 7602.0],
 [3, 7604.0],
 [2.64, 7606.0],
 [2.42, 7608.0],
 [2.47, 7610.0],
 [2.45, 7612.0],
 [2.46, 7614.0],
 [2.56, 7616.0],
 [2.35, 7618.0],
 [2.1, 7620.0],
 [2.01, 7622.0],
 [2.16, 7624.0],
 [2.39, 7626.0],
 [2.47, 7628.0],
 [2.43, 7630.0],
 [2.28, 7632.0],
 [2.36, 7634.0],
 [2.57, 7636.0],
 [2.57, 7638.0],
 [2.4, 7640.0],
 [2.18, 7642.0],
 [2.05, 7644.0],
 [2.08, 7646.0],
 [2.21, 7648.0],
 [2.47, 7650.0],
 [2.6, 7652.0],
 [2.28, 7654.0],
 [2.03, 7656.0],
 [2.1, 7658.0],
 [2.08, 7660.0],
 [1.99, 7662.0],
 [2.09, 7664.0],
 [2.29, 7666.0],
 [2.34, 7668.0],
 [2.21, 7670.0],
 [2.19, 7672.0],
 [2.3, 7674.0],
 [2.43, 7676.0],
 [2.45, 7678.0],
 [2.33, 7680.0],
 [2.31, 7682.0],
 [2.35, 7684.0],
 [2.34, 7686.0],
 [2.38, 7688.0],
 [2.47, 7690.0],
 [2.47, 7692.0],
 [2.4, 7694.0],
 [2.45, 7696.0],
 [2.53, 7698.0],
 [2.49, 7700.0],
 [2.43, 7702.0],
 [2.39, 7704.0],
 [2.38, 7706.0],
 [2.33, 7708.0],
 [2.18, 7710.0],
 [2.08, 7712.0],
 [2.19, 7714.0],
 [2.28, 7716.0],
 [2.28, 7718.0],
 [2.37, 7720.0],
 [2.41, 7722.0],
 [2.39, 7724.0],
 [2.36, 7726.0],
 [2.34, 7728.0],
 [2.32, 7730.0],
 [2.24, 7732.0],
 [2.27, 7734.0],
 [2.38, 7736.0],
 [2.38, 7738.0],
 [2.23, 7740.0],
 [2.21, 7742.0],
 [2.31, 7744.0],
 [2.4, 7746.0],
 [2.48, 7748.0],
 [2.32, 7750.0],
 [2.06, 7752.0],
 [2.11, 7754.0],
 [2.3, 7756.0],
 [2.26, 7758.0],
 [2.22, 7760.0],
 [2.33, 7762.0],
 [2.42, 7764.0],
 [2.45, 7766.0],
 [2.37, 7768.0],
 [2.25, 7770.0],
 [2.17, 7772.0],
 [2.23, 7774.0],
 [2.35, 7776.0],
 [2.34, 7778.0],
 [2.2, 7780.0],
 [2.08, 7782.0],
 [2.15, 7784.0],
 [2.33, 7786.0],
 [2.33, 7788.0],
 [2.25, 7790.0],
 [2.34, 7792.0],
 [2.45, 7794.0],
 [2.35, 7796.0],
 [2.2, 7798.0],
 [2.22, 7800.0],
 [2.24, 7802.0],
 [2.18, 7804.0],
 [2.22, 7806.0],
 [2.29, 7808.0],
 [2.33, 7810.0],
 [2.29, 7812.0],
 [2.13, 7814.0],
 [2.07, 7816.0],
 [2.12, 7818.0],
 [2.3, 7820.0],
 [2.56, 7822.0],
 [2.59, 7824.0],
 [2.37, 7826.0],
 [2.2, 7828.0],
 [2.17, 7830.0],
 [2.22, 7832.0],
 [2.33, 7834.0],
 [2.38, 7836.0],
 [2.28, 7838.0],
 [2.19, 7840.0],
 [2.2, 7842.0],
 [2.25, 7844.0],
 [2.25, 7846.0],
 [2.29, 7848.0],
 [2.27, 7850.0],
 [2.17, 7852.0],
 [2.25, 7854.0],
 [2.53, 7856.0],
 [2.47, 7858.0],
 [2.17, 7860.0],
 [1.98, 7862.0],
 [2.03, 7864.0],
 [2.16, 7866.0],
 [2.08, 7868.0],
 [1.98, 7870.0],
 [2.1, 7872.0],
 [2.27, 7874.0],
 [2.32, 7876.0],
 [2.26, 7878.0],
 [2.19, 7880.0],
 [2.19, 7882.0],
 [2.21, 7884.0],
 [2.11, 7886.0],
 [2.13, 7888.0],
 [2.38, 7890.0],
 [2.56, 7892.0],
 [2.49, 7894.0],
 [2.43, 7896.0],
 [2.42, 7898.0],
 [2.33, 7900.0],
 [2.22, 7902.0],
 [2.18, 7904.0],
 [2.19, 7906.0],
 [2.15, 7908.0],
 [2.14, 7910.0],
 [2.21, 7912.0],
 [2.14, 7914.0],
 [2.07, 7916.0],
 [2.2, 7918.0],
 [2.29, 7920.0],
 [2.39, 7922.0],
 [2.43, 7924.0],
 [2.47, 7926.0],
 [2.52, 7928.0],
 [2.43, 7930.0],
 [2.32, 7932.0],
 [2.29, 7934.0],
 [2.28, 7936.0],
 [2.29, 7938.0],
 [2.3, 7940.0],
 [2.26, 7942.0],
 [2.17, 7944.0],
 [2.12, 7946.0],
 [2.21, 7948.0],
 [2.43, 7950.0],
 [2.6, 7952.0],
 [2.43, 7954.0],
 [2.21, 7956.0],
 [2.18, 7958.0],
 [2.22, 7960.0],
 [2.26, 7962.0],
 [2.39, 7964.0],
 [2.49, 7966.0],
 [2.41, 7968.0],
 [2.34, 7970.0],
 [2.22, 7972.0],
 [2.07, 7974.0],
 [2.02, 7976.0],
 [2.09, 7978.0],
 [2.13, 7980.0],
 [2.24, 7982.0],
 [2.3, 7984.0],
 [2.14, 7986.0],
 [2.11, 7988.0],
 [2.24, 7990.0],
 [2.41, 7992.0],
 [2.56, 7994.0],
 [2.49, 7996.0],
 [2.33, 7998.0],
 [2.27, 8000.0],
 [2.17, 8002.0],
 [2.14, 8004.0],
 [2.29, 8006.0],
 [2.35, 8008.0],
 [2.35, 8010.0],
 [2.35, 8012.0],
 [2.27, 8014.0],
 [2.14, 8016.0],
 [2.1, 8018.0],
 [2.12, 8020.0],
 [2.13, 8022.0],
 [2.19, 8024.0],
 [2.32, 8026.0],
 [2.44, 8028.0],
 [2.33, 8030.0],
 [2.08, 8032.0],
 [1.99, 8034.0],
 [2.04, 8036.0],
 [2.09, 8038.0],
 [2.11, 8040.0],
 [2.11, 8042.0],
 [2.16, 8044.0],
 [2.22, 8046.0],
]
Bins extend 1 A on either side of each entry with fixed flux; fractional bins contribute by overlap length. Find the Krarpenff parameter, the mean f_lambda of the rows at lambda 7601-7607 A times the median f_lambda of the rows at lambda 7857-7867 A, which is 6.36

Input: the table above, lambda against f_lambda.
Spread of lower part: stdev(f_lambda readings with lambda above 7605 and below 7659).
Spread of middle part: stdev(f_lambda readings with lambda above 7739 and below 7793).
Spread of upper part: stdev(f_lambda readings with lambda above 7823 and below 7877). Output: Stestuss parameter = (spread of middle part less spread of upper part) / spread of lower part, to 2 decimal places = -0.21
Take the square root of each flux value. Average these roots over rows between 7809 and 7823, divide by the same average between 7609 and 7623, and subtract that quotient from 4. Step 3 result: 3.02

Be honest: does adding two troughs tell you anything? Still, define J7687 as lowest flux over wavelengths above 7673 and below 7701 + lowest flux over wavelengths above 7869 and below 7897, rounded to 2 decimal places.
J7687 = 4.28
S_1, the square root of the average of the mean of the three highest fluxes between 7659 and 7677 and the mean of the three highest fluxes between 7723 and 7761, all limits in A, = 1.55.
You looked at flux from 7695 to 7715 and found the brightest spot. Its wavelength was 7698.0 A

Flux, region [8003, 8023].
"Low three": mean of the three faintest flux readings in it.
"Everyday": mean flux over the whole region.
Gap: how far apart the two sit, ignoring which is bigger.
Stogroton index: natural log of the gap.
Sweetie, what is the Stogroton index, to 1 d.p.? -2.2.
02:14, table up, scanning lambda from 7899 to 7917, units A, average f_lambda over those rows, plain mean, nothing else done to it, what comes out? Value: 2.18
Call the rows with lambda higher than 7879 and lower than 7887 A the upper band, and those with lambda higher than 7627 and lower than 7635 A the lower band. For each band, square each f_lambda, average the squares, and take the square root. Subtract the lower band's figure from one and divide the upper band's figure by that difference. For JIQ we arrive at -1.57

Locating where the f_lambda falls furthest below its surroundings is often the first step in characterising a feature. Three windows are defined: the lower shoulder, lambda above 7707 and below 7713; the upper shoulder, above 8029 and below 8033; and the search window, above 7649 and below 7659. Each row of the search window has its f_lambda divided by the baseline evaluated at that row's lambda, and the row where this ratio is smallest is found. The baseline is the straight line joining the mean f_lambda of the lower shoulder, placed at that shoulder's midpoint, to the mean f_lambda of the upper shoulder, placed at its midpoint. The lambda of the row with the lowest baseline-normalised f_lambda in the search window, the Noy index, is 7656.0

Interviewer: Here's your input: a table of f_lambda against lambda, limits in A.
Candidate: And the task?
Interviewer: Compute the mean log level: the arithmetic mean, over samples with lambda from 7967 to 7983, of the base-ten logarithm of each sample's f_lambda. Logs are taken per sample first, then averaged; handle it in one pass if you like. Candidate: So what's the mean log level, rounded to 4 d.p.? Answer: 0.3397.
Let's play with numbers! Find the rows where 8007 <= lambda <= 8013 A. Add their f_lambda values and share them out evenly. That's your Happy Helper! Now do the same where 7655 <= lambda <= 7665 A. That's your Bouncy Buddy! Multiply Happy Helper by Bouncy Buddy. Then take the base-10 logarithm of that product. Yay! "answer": 0.685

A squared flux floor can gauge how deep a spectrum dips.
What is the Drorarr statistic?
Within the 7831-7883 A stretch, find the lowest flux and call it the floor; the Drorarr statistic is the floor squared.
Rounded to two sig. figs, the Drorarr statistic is 3.9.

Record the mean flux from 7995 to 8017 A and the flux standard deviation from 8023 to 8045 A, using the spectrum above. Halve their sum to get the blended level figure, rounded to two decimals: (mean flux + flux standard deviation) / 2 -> 1.21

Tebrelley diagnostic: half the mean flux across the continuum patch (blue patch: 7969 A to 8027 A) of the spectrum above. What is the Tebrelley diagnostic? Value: 1.12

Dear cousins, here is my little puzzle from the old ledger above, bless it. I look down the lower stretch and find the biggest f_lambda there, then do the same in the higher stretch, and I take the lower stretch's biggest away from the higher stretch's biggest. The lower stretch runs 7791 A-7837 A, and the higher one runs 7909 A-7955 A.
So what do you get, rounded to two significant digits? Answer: 0.010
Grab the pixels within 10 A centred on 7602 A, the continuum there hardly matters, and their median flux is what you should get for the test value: 2.99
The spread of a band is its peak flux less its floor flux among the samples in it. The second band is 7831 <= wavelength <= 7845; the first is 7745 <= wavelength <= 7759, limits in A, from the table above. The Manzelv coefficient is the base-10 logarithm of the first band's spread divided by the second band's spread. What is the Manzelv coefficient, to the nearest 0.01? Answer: 0.34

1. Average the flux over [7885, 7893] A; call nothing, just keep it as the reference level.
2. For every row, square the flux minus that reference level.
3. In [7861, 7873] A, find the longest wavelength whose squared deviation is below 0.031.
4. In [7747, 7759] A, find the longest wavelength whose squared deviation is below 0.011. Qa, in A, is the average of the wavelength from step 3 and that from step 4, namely 7812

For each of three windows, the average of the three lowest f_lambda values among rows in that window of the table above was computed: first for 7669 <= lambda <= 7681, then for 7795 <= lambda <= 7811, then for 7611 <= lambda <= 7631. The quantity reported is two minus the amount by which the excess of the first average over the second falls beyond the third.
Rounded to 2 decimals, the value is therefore 4.06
